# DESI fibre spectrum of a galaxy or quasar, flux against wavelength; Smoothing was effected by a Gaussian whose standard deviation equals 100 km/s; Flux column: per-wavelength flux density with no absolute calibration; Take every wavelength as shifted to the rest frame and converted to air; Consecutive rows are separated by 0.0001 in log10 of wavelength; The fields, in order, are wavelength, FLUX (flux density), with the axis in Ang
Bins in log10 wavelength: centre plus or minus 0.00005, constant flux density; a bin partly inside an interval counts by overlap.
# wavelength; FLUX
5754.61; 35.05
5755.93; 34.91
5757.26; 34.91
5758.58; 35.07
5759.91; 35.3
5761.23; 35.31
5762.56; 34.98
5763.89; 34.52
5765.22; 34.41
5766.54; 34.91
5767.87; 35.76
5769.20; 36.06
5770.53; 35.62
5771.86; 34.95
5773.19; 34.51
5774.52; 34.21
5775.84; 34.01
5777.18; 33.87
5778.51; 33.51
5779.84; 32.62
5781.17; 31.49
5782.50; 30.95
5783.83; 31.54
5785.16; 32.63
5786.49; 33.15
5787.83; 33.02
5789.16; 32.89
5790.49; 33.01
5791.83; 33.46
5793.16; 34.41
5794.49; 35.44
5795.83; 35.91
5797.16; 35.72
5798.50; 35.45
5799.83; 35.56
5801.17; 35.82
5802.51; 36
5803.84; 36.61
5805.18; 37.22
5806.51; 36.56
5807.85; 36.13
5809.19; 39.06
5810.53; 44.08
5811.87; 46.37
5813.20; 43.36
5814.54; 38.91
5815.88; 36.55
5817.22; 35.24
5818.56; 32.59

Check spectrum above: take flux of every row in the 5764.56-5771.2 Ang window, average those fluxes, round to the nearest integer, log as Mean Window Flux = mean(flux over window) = 35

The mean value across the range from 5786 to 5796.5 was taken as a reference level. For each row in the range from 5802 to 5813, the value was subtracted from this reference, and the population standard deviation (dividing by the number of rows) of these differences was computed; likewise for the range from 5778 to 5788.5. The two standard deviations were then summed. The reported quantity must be 4.6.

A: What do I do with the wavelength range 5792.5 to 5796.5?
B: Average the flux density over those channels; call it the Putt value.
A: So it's 35.3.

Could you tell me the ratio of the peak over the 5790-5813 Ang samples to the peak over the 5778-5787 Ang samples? 1.38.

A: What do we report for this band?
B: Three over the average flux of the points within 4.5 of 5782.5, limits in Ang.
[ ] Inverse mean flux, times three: 0.0930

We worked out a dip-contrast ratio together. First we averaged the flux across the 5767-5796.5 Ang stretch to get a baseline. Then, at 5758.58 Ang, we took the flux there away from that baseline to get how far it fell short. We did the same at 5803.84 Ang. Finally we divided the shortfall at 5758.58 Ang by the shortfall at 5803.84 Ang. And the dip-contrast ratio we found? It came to 0.5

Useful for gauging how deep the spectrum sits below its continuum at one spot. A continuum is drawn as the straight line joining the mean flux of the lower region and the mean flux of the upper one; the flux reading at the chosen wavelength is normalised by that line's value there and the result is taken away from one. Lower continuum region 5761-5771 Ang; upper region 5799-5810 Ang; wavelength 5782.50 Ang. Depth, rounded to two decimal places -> 0.14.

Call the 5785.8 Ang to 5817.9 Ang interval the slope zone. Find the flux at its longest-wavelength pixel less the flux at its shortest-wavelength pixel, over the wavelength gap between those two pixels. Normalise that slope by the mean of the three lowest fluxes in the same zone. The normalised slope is 0.0021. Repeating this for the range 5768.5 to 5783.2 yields -0.0121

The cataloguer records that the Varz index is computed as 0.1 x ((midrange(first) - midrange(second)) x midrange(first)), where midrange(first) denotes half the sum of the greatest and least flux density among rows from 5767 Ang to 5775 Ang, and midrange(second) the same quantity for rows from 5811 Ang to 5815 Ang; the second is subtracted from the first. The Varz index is -26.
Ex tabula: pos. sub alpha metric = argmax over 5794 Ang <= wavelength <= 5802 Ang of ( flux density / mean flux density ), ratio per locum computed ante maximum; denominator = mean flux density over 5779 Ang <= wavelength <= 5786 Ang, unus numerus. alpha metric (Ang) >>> 5795.83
